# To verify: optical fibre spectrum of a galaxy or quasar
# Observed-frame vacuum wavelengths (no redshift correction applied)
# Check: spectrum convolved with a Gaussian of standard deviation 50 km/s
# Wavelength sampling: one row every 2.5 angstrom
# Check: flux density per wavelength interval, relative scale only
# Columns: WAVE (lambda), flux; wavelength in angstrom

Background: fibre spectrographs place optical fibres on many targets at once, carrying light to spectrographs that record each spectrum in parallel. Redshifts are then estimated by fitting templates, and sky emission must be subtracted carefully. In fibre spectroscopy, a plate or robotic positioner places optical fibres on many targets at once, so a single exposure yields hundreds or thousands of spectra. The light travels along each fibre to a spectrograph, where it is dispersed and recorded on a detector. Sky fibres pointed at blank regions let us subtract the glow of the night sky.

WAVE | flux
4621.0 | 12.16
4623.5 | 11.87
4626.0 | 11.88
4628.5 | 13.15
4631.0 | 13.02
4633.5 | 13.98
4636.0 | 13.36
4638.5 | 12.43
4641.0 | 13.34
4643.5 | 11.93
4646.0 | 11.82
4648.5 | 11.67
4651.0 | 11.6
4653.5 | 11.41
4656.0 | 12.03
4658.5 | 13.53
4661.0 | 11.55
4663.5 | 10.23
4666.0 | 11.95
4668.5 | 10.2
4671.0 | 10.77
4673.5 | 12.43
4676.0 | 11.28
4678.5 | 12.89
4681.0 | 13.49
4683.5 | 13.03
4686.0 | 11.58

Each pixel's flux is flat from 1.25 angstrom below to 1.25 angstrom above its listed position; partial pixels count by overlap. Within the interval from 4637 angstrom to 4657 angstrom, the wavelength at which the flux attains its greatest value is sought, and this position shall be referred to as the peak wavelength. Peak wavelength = 4641.0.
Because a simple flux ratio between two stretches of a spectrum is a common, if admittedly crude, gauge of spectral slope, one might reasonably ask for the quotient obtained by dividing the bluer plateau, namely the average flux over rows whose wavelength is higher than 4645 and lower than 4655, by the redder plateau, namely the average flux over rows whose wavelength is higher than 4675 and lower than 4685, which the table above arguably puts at 0.917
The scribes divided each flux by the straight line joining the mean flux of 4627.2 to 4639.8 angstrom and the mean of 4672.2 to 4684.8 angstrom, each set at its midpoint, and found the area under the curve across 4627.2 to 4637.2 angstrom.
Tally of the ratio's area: 10 angstrom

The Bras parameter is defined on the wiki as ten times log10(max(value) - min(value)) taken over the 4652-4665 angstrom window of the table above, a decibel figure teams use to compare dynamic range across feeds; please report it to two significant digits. 5.2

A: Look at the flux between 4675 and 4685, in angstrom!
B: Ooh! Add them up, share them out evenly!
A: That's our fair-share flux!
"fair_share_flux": 12.7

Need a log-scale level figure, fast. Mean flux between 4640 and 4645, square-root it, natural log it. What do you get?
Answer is 1.27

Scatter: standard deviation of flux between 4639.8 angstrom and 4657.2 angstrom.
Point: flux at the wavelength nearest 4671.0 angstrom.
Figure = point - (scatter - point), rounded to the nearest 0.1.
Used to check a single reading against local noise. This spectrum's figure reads 20.9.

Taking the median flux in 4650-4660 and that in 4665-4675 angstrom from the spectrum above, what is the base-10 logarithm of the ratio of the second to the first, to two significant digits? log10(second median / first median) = -0.017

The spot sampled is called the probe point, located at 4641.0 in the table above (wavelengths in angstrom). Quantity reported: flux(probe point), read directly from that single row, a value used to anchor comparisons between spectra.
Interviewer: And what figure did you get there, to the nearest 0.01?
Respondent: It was 13.34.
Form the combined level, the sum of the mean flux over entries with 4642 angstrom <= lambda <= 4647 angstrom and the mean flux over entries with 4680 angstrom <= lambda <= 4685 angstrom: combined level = 25.1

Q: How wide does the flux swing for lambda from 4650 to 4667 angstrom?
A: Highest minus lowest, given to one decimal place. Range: 3.3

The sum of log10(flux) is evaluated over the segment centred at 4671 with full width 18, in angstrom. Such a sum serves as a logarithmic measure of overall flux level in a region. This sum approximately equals 7.4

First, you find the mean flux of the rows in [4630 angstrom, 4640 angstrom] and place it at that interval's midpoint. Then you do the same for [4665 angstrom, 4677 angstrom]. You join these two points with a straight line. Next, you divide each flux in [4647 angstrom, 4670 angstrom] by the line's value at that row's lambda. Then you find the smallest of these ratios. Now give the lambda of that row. 4663.5 angstrom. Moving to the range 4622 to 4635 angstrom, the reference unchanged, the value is 4623.5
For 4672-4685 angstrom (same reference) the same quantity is 4676.0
